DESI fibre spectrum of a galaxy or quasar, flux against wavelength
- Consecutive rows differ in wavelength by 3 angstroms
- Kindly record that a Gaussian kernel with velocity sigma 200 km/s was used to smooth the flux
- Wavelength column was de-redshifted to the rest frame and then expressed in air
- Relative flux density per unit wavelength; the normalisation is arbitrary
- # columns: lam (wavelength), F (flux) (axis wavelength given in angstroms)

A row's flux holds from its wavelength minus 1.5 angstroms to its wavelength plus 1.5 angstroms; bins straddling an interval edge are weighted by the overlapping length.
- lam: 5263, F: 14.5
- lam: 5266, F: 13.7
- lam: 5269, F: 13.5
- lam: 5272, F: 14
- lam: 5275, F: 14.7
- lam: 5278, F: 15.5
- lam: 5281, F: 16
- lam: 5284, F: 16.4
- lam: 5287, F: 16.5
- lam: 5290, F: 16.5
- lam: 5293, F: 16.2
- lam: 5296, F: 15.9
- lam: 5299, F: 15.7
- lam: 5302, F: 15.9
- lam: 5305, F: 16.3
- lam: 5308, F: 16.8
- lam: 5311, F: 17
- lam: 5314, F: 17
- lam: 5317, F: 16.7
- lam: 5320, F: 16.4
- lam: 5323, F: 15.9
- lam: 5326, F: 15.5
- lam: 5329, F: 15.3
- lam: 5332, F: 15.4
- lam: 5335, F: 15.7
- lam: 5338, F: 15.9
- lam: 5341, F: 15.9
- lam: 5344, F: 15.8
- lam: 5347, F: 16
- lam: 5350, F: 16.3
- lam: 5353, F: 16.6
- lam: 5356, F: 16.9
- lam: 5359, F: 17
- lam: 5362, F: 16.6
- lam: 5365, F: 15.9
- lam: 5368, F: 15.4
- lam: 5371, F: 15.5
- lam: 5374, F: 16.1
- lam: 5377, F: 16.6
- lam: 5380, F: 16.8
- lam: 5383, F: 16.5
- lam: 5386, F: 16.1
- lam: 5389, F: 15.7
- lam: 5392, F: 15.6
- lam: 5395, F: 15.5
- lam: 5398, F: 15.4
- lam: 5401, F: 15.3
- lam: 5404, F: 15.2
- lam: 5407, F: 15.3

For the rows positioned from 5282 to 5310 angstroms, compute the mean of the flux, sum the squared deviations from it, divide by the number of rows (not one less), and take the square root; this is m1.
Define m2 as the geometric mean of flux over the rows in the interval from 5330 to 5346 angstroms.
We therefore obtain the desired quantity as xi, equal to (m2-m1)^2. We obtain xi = 237.3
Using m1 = 0.334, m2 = 15.7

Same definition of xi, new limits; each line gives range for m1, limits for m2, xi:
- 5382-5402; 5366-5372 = 226.6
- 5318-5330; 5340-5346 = 238.1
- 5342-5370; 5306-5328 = 254.5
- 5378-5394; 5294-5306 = 239.9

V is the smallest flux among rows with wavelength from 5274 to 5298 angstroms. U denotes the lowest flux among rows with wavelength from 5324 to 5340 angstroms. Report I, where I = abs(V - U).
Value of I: 0.6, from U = 15.3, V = 14.7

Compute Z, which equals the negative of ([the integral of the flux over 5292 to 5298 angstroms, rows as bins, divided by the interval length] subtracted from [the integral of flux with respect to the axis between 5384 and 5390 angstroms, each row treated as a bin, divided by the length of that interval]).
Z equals 0.0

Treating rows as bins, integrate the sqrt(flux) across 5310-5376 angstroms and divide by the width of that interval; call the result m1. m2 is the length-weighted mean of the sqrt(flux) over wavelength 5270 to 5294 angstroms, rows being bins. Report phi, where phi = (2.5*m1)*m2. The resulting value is 39.7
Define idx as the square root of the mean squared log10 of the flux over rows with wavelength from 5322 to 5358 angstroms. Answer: 1.20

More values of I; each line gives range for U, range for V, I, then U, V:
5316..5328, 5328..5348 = 0.2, 15.5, 15.3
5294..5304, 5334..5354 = 0.0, 15.7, 15.7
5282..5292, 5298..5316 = 0.7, 16.4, 15.7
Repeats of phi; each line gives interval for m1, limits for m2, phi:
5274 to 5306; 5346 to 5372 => 40.3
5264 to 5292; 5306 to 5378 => 39.2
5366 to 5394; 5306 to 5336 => 40.2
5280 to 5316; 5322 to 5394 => 40.5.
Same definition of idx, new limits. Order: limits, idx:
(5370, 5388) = 1.21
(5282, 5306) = 1.21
